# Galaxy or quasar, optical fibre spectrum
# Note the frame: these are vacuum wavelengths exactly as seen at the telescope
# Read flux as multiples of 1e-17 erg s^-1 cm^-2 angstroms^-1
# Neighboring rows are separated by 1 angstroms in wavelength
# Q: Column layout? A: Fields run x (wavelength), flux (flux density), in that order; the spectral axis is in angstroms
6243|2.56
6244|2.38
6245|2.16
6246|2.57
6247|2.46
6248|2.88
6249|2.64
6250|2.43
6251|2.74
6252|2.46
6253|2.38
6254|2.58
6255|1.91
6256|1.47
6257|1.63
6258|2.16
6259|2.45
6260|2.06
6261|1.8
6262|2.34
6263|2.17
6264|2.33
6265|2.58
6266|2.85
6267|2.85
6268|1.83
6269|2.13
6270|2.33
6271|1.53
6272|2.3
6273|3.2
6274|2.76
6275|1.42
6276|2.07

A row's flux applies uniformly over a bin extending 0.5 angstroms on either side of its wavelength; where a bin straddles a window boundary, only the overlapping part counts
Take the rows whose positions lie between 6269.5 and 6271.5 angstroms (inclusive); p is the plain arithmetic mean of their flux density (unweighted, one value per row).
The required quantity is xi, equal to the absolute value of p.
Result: 1.9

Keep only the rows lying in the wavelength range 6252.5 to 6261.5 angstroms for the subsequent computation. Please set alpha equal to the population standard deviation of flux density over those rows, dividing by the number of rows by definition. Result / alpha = 0.36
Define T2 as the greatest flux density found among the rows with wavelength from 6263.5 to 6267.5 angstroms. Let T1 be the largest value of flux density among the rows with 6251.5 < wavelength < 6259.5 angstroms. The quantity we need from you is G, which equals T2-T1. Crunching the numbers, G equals 0.3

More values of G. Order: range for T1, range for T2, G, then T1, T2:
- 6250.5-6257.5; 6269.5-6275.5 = 0.5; 2.74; 3.2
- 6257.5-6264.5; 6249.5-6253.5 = 0.3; 2.45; 2.74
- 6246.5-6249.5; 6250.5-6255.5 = -0.1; 2.88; 2.74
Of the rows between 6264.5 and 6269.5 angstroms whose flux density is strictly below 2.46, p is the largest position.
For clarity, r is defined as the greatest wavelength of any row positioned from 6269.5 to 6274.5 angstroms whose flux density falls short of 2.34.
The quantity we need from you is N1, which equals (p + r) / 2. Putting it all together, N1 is 6270.5 angstroms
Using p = 6269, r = 6272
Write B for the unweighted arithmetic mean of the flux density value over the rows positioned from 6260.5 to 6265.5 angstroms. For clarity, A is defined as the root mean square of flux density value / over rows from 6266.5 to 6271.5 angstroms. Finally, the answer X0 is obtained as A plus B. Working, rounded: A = 2.18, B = 2.24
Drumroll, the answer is 4.42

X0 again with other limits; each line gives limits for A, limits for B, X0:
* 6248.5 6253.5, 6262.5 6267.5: 5.09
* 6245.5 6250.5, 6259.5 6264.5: 4.74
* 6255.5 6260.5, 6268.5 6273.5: 4.28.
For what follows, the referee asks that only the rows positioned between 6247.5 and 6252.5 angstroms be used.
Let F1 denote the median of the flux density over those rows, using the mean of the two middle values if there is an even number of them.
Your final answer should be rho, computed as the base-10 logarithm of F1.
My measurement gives 0.422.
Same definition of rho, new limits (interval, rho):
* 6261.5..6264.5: 0.367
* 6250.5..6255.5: 0.391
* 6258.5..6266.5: 0.368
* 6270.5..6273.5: 0.362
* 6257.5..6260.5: 0.334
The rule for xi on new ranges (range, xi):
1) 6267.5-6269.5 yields 2.0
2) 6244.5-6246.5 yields 2.4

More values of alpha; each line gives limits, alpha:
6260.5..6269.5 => 0.36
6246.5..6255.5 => 0.26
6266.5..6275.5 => 0.57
